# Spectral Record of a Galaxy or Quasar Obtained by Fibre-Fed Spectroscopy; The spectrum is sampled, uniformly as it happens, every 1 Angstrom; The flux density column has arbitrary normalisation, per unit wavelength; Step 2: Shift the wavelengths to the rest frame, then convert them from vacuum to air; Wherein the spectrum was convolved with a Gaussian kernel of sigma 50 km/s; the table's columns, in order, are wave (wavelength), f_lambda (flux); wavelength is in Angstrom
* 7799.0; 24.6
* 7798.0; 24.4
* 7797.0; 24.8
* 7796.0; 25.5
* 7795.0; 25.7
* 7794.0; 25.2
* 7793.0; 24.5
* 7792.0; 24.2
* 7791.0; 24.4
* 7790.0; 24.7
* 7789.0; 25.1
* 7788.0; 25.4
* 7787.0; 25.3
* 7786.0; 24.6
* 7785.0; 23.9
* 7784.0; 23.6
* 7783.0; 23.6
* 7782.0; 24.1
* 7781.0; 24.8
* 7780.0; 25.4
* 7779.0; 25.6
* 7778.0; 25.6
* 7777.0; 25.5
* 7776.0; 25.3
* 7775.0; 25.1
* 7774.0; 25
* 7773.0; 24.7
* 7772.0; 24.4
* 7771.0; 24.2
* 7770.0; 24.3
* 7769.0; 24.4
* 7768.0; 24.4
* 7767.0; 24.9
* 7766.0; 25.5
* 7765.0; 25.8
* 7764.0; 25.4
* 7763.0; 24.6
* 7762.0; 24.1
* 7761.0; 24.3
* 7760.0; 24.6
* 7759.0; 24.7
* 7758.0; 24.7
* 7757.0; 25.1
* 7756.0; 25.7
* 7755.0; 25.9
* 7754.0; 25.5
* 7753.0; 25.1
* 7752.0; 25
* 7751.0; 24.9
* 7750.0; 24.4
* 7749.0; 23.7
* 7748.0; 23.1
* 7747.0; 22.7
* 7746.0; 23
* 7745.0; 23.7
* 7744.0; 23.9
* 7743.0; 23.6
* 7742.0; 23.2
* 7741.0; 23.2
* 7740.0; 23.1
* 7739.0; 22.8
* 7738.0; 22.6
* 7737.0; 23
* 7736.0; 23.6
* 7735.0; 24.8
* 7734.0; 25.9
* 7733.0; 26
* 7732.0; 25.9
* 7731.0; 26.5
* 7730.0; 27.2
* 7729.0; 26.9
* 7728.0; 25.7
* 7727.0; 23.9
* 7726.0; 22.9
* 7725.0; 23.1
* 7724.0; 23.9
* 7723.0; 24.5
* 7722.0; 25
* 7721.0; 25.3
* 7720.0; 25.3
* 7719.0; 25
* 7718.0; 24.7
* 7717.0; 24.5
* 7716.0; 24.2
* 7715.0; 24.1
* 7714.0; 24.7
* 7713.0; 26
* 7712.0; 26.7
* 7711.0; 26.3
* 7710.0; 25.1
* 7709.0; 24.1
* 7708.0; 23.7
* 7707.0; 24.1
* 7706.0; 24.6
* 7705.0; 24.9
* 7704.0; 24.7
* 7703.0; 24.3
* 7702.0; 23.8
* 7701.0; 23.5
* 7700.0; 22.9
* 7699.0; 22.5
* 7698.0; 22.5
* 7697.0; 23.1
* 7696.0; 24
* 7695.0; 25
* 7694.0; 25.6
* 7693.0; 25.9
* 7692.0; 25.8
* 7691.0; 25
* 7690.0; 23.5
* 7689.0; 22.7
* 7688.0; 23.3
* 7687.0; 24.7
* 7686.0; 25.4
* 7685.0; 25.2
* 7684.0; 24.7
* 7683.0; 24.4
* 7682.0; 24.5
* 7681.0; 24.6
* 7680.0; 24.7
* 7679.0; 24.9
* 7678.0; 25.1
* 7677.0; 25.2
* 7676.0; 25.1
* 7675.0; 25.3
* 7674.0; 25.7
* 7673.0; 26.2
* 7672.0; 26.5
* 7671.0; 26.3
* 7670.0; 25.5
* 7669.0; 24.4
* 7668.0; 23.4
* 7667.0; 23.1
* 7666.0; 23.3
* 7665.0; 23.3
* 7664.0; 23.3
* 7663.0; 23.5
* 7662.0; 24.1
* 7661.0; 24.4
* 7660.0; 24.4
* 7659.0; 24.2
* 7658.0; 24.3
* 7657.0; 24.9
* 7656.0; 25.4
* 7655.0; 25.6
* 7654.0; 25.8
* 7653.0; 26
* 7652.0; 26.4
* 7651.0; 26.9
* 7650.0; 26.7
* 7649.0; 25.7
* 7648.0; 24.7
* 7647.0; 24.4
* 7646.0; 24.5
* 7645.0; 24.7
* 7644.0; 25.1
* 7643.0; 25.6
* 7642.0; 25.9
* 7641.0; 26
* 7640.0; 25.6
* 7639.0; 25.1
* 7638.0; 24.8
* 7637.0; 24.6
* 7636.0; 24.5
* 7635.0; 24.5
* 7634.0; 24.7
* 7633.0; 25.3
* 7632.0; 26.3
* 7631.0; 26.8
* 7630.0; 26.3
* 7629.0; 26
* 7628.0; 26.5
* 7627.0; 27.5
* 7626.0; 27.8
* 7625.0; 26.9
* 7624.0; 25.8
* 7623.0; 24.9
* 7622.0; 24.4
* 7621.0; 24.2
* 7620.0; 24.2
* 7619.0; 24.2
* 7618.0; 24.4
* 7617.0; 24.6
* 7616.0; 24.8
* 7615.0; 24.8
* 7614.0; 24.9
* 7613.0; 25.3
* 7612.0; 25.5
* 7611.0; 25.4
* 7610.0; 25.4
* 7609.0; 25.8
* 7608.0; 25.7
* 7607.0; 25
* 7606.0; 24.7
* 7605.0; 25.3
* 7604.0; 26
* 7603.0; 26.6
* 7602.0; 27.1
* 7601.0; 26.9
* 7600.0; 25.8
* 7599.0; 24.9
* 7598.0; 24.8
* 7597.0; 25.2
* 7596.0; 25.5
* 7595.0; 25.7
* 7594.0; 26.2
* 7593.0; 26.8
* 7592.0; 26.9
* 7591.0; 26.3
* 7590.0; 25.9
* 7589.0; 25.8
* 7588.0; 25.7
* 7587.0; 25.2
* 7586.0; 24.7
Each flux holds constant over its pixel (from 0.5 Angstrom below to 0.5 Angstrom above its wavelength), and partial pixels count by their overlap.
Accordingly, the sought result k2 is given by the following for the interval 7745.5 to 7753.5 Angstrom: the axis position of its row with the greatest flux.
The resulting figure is 7753.0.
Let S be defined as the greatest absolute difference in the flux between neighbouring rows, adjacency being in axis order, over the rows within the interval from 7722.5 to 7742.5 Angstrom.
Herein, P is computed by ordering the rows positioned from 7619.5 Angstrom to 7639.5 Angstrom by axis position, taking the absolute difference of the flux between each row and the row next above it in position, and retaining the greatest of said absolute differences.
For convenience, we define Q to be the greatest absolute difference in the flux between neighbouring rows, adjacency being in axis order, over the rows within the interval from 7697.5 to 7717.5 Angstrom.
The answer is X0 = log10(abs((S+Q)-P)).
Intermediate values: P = 1.10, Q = 1.30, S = 1.80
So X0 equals 0.3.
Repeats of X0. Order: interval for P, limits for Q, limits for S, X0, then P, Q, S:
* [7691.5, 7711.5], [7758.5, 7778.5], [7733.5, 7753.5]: -0.1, 1.20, 0.80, 1.20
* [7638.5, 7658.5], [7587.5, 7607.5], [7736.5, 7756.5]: -0.1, 1.00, 1.10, 0.70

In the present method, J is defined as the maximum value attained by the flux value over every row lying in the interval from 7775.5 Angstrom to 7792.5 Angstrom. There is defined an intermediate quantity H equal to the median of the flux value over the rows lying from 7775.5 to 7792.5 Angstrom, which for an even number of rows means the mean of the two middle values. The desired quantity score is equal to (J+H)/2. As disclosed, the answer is 25.2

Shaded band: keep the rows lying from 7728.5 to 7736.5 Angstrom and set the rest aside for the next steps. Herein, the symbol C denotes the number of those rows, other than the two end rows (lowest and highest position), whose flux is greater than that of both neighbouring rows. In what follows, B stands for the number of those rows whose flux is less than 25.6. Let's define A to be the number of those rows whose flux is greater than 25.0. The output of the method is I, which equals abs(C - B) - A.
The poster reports -6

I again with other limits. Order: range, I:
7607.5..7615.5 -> -2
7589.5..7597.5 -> -7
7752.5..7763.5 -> 3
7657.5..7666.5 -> 9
